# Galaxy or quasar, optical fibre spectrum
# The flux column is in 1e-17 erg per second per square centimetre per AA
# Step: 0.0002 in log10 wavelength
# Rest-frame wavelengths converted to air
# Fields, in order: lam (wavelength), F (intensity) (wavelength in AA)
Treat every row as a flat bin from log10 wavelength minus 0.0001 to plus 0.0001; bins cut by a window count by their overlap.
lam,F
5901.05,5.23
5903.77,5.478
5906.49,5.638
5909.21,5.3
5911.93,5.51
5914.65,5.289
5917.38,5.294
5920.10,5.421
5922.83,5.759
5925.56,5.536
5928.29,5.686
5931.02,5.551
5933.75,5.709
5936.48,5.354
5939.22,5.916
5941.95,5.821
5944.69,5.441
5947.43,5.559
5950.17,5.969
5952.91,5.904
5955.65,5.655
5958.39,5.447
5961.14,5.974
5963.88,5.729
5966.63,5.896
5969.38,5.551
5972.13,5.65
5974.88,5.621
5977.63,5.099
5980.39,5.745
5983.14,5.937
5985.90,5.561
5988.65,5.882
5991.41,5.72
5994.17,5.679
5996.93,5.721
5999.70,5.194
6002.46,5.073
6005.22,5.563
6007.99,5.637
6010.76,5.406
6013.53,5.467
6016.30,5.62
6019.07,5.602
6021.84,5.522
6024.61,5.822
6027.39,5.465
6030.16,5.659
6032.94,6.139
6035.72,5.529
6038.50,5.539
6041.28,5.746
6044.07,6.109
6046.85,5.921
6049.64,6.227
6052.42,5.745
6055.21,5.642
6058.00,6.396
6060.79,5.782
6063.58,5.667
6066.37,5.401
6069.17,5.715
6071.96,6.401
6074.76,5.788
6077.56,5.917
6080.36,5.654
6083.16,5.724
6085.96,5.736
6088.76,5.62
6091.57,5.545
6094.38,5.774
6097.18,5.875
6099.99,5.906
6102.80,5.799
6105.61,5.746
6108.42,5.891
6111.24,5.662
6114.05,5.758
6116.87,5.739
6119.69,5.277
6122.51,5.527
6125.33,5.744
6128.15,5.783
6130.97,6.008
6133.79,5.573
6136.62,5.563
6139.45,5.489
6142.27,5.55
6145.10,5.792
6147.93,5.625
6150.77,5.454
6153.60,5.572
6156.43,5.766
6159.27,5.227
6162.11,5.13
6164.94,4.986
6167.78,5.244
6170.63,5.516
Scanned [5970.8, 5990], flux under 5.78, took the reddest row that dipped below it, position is 5985.90 AA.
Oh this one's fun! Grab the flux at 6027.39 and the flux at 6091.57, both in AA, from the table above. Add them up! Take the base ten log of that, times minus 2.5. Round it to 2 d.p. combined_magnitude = -2.60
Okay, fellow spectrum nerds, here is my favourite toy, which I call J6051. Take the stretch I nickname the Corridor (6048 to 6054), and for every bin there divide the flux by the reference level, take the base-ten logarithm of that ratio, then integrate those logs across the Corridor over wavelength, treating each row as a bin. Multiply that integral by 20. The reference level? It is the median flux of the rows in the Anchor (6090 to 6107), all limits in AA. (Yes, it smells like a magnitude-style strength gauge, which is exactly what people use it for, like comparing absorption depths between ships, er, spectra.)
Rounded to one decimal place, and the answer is 1.6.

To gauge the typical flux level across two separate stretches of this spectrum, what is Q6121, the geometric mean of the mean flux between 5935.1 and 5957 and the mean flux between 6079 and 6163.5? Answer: 5.68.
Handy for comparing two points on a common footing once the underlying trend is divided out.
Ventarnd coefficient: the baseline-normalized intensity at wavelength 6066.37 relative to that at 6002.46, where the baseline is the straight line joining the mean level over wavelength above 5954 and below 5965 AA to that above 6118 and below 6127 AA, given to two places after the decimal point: 1.08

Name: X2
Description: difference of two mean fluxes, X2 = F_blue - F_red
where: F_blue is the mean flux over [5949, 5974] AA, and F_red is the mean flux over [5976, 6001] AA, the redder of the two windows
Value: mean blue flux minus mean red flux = 0.1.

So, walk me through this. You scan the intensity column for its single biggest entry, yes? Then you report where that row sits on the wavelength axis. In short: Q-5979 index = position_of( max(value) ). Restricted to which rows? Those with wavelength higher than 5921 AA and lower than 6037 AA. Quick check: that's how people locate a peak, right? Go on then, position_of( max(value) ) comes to 6032.94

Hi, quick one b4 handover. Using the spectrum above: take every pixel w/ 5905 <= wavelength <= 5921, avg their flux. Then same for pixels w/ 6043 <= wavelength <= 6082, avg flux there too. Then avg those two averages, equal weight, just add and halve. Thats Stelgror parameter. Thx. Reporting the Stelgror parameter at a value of 5.65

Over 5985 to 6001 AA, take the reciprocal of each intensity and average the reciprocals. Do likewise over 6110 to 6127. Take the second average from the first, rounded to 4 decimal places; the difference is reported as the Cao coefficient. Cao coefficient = -0.0002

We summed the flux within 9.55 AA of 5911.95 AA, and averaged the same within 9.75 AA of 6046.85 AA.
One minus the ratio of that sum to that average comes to -5.49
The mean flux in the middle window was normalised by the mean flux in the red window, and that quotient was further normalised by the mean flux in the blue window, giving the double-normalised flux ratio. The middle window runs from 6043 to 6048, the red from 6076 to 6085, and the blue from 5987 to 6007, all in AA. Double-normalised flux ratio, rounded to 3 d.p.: 0.188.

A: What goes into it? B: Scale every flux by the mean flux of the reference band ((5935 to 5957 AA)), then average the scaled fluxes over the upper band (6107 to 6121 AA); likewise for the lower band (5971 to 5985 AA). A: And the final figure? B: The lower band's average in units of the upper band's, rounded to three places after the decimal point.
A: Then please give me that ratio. 0.990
